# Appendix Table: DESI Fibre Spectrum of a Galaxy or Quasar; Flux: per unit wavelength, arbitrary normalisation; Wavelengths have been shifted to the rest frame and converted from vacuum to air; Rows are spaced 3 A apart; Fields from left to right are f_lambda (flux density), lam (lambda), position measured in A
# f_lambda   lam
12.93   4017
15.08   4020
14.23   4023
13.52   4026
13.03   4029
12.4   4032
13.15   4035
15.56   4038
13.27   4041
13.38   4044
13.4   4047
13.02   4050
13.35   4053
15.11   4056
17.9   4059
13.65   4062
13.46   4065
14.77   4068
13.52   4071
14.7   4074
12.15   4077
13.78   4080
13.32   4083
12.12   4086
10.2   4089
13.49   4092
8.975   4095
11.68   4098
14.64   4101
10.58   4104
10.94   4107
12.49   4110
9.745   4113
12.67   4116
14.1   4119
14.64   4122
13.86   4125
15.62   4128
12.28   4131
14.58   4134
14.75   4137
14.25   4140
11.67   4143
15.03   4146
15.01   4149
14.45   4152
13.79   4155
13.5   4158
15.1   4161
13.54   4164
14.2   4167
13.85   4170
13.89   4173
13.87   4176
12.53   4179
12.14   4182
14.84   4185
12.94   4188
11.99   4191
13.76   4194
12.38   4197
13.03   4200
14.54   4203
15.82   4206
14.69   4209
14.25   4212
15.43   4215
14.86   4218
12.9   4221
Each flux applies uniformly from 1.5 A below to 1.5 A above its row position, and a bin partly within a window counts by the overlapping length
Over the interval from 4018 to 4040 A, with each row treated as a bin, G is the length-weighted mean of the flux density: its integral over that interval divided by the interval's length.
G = 13.8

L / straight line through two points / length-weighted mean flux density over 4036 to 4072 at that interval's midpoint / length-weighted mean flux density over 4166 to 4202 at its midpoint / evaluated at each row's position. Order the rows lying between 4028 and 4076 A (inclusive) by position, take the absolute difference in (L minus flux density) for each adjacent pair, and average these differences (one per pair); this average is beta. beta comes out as 1.3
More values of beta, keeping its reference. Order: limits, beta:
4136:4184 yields 0.9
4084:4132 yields 2.3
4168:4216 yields 1.1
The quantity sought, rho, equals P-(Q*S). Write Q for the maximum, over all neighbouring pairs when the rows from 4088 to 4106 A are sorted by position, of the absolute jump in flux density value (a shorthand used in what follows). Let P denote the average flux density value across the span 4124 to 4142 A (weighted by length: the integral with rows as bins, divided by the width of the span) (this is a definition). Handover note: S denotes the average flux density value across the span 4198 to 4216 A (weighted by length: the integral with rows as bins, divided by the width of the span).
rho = -51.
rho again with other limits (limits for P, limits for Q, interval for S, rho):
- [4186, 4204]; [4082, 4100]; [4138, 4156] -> -50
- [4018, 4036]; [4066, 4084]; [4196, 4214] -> -23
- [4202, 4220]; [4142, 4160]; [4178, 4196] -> -29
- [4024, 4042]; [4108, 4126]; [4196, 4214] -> -28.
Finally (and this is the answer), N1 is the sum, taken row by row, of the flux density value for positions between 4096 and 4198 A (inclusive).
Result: 455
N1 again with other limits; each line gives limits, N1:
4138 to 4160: 98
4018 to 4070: 238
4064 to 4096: 140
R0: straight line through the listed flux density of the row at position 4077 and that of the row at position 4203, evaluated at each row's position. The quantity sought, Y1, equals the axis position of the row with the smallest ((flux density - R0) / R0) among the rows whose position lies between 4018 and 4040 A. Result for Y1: 4032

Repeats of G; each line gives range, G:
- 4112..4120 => 12.2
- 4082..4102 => 12.0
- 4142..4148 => 13.6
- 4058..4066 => 14.9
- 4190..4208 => 13.7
